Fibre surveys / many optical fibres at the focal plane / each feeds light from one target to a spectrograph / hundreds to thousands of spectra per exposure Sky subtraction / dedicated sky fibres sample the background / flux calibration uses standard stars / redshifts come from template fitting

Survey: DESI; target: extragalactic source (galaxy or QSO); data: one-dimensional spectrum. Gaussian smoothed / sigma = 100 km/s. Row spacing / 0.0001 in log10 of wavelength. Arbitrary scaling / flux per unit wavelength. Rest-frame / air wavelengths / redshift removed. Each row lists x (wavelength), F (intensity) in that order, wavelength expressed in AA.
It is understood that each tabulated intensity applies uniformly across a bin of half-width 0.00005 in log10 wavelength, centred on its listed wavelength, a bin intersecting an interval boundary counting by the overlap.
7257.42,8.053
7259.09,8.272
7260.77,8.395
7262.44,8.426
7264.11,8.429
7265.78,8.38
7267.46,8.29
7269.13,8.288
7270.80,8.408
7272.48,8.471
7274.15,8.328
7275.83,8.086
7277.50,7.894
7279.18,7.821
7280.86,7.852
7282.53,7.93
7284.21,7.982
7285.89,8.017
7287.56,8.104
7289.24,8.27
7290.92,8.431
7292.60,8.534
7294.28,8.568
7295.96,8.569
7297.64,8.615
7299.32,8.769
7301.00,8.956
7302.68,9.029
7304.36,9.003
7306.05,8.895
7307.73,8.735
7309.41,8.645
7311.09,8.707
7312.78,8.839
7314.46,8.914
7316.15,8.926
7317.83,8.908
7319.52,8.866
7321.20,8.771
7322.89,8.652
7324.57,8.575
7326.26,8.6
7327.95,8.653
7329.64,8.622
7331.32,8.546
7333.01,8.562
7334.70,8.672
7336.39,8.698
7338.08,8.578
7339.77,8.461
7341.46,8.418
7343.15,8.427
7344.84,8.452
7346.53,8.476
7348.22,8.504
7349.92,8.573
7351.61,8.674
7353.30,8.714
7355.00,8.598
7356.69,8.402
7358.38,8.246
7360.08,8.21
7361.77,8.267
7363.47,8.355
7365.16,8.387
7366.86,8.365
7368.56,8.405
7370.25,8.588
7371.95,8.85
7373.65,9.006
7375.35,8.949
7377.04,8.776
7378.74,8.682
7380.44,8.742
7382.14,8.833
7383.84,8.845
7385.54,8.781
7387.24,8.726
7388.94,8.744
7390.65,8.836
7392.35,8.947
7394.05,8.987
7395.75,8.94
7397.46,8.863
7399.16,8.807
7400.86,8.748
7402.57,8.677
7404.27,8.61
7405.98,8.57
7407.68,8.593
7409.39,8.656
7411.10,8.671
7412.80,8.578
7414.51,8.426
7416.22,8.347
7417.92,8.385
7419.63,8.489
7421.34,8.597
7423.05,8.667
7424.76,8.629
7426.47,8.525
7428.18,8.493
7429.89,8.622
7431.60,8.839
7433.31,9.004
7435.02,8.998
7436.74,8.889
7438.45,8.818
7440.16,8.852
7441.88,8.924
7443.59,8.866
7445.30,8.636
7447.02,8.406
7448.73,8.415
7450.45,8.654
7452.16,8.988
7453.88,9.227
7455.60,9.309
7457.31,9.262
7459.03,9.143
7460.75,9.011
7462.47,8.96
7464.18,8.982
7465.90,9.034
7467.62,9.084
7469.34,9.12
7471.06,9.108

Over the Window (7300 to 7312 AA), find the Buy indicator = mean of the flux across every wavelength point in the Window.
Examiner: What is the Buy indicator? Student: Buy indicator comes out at 8.85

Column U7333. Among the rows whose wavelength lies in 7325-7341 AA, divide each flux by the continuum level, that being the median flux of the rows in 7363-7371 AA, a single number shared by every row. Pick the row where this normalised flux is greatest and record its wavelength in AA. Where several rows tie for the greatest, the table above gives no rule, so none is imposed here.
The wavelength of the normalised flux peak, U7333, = 7336.39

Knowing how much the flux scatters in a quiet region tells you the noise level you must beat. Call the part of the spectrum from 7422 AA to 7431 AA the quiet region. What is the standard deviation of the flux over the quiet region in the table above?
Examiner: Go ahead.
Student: 0.07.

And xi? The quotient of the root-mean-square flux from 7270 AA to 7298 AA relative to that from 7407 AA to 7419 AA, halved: 0.483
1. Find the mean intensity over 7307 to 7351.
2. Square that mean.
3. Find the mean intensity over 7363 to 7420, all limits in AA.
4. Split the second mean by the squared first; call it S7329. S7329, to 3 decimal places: 0.116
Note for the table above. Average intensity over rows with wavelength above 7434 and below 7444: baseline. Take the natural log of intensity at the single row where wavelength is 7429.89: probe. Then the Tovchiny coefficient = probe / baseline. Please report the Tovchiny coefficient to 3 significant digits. 0.242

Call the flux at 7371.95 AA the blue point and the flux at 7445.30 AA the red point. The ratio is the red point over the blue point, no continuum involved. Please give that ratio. 0.98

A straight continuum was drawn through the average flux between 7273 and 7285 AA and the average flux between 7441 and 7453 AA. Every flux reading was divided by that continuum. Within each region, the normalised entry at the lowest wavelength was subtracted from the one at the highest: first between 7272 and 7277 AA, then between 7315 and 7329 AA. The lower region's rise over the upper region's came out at 1.3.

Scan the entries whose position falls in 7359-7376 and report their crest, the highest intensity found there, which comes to 9.006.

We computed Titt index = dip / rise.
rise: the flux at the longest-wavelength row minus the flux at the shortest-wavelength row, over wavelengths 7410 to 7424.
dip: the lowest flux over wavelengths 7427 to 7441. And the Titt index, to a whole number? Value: -2123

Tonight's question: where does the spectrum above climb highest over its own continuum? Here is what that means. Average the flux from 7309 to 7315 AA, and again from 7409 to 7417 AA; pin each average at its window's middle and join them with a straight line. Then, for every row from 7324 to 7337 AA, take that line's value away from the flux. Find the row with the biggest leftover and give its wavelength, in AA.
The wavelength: 7336.39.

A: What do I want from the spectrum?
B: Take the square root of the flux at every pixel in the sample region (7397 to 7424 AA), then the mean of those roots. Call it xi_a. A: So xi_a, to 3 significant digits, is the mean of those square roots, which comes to 2.93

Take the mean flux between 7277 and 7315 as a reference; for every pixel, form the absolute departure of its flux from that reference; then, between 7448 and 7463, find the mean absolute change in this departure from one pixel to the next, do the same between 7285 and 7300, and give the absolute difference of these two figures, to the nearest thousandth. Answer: 0.057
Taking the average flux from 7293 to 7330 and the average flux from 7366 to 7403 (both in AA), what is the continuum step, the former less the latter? -0.01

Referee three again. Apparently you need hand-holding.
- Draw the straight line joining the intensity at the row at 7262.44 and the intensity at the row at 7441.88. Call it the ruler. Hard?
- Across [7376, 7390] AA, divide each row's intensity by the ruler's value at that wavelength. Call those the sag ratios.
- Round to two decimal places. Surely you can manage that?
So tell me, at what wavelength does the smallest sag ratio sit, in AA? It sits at 7378.74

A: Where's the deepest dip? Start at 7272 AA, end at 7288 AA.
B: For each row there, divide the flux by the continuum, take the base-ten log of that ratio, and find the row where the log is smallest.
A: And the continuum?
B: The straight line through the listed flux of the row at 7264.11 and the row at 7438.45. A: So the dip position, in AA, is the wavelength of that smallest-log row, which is 7279.18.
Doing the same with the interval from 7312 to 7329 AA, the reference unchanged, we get 7324.57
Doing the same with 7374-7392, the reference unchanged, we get 7378.74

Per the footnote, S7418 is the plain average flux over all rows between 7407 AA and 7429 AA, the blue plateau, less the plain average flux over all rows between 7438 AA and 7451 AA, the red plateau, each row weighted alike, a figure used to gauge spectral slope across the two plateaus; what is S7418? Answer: -0.15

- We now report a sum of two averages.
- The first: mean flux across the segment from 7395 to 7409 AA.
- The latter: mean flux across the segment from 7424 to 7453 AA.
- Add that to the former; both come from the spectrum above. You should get 17.5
